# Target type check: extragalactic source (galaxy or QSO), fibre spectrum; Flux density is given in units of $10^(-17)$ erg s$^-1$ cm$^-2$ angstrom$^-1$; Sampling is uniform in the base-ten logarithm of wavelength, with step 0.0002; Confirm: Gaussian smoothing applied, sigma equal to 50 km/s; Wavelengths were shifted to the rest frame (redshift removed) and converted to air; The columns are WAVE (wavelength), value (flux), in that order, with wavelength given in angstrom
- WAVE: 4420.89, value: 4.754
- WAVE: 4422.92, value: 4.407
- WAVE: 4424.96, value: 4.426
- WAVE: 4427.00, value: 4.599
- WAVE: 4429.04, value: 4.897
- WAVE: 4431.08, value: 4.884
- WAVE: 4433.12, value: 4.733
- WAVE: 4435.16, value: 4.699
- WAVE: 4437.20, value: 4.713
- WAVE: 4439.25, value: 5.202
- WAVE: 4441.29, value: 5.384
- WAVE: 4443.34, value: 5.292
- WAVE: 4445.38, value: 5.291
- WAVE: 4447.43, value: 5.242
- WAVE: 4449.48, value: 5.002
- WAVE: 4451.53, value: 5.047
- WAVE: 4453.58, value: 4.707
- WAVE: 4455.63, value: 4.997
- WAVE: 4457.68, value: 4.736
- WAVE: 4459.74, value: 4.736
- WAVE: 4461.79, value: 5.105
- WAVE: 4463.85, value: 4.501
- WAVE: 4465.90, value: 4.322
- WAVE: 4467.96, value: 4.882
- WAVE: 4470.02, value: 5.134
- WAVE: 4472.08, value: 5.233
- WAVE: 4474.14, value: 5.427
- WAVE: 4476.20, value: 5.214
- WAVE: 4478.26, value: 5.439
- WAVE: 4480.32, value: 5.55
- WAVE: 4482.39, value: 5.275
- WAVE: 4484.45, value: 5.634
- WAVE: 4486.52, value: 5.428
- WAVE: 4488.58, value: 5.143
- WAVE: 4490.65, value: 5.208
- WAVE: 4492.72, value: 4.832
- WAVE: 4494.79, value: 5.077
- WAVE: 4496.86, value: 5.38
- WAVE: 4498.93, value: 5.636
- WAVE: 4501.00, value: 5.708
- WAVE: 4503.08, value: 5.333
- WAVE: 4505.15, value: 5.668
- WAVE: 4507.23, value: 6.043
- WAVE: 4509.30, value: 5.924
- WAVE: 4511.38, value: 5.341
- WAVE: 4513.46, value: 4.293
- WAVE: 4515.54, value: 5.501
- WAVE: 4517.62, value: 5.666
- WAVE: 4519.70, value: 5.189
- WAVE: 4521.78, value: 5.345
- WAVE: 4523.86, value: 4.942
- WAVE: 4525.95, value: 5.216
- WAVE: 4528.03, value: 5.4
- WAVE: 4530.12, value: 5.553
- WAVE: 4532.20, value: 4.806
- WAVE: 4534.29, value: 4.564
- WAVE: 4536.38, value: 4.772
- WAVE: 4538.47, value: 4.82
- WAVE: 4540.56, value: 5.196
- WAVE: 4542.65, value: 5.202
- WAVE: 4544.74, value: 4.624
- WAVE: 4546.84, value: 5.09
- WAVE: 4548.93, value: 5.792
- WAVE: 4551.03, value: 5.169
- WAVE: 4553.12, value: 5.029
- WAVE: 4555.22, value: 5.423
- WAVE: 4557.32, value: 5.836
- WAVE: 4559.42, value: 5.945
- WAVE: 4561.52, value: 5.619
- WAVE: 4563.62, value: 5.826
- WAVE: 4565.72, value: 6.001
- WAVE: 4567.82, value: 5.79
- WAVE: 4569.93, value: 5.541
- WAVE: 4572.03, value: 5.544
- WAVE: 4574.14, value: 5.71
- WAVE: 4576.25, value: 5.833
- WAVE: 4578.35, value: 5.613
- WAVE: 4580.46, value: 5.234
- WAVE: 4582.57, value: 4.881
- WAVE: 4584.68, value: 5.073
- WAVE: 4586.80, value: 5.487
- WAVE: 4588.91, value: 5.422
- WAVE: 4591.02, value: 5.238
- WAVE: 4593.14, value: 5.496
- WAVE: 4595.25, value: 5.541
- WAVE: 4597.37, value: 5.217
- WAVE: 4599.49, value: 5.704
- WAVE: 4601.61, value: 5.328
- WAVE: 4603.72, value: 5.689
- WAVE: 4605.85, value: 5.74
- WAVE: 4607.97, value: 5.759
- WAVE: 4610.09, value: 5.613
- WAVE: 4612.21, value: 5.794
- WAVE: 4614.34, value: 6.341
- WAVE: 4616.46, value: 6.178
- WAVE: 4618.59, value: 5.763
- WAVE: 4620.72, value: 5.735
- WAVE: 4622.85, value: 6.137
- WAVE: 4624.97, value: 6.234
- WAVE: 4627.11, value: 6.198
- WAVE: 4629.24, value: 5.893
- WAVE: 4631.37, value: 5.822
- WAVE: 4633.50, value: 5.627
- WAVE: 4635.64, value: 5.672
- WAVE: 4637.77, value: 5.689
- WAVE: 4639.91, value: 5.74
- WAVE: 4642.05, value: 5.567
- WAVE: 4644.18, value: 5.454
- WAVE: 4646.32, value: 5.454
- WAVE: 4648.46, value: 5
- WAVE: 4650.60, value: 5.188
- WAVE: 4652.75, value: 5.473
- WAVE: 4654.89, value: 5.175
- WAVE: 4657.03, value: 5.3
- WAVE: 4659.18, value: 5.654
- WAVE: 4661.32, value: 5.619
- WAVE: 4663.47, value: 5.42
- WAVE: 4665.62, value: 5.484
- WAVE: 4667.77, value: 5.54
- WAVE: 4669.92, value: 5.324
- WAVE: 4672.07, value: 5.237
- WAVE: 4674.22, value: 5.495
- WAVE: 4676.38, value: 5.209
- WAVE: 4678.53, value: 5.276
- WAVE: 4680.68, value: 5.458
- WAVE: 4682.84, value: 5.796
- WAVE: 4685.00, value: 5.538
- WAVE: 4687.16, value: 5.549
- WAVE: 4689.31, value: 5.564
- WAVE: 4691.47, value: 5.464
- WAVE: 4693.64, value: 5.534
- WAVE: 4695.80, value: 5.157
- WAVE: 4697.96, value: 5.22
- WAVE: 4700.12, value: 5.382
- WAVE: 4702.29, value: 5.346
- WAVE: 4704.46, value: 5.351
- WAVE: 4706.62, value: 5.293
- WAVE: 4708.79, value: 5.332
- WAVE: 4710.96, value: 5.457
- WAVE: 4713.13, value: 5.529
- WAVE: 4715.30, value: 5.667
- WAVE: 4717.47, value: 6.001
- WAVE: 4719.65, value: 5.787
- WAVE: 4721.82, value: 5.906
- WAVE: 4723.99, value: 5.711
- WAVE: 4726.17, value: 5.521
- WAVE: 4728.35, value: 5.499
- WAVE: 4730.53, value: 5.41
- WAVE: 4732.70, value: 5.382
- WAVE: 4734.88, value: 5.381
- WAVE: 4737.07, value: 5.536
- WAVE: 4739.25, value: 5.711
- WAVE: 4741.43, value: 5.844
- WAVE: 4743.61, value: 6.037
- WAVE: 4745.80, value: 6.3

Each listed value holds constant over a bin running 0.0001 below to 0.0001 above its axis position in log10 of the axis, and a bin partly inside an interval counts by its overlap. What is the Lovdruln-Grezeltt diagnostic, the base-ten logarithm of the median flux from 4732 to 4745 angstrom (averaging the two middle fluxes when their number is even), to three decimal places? 0.750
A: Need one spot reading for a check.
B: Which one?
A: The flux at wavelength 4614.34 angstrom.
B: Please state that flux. 6.341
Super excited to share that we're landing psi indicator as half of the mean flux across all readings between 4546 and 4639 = 2.82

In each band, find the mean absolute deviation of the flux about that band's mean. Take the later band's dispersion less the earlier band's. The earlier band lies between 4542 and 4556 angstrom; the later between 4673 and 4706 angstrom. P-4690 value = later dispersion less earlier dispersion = -0.11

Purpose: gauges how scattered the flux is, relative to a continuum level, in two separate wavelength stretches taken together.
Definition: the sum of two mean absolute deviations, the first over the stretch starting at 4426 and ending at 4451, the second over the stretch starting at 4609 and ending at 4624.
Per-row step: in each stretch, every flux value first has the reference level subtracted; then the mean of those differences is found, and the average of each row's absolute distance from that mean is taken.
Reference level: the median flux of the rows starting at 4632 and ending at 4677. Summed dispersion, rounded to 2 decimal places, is 0.48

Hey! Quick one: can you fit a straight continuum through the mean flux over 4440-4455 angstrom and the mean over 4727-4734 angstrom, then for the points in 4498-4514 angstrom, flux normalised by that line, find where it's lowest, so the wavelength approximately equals 4513.46 angstrom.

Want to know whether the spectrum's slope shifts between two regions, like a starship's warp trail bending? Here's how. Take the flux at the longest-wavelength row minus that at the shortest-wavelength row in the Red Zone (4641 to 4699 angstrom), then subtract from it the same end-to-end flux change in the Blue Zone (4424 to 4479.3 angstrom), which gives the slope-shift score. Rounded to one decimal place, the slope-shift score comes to -1.4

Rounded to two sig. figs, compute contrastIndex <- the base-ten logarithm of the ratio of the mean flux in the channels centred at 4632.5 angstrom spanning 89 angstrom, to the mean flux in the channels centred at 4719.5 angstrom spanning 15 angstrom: -0.010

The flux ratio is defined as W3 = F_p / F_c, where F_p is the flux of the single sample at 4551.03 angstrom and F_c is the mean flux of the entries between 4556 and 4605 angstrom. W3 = 0.93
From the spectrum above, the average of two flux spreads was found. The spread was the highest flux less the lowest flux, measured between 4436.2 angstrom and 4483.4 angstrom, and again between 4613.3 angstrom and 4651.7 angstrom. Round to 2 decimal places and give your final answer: 1.28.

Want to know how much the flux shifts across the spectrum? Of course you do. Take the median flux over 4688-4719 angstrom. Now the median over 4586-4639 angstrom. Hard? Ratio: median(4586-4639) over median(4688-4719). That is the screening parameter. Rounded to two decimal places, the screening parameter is 1.05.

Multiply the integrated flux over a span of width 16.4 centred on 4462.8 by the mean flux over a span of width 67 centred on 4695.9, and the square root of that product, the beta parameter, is 21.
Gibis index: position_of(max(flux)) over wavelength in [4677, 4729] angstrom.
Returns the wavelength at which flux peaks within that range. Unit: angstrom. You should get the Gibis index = 4717.47 angstrom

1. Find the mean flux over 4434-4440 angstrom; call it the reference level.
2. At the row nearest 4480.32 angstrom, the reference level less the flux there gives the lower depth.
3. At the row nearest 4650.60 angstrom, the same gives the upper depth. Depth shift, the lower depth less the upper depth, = -0.4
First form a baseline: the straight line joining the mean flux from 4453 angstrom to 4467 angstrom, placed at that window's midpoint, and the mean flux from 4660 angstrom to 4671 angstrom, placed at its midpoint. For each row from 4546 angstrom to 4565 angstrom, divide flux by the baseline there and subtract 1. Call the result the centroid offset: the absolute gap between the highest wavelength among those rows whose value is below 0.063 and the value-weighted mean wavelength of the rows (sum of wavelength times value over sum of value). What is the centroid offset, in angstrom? 4.3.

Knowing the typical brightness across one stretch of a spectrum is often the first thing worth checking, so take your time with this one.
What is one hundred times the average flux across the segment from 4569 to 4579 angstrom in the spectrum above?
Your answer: 565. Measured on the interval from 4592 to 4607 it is 553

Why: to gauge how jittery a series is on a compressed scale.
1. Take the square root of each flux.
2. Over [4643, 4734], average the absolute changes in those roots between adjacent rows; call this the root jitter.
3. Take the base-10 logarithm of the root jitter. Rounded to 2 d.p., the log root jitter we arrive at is -1.49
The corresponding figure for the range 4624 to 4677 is -1.46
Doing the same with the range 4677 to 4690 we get -1.47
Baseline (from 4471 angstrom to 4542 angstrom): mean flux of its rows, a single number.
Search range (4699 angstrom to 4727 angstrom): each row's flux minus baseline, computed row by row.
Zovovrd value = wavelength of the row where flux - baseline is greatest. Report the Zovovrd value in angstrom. 4717.47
